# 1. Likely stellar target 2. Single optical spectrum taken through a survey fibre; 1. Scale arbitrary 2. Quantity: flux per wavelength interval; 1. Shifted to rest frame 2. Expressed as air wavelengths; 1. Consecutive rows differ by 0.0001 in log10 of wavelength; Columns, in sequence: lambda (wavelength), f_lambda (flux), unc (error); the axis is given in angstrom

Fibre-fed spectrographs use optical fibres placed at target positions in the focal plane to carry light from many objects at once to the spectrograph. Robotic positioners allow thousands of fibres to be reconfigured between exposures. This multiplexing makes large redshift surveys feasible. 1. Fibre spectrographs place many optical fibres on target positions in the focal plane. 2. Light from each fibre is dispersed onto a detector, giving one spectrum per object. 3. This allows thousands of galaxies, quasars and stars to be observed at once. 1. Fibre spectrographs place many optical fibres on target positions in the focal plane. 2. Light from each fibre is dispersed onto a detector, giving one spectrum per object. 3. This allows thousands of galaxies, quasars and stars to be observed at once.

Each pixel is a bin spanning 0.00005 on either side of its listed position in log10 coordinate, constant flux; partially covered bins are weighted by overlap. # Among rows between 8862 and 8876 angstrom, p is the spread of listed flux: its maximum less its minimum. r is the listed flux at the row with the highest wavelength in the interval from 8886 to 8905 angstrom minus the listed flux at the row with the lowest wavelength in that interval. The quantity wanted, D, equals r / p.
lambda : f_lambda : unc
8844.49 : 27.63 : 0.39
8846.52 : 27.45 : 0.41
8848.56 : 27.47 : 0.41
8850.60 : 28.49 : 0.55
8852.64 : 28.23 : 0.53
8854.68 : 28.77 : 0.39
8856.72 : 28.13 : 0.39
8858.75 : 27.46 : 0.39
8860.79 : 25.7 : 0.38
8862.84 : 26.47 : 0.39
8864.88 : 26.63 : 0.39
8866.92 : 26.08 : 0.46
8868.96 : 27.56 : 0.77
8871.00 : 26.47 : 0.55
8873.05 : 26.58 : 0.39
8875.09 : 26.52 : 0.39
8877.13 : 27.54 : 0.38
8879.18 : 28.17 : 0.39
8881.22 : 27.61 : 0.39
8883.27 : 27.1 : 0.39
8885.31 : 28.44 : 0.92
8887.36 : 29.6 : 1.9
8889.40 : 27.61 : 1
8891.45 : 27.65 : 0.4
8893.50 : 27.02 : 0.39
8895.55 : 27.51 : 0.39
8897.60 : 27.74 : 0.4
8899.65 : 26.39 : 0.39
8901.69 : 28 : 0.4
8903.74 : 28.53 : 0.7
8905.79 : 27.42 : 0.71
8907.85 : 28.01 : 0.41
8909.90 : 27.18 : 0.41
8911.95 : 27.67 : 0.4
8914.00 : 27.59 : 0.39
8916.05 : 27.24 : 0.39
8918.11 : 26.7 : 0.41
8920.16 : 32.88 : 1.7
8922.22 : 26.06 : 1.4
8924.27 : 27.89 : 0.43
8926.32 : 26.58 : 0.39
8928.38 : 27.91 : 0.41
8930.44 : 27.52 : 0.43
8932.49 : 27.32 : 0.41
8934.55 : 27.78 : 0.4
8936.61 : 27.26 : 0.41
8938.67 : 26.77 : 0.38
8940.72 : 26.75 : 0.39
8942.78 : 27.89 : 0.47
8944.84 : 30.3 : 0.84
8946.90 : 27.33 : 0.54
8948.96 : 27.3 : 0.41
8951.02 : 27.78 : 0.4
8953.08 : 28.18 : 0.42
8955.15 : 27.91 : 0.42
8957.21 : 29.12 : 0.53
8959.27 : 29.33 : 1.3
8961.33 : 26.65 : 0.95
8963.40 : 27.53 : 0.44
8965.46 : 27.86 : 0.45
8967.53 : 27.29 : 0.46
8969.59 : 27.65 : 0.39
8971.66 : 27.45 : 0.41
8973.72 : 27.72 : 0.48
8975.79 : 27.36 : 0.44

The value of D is -0.7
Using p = 1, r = -1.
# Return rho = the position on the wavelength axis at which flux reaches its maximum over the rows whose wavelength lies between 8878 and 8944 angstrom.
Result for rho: 8920.16 angstrom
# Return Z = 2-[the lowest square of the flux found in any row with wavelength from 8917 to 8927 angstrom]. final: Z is -677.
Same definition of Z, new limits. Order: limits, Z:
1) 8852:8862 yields -658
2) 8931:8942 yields -714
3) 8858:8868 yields -658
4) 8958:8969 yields -708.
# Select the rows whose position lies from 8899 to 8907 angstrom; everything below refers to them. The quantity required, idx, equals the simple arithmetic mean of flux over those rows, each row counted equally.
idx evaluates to 27.6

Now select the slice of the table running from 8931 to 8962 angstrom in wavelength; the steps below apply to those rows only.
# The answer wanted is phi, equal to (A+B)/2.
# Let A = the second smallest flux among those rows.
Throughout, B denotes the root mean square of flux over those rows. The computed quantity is 27.3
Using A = 26.75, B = 27.9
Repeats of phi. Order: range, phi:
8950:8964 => 27.8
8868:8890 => 27.0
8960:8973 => 27.3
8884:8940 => 27.1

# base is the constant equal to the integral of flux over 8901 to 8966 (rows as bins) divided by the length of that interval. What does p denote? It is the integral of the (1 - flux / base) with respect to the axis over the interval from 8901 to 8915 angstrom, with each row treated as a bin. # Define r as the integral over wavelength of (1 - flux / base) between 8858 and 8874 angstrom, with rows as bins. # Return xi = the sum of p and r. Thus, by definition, 0.72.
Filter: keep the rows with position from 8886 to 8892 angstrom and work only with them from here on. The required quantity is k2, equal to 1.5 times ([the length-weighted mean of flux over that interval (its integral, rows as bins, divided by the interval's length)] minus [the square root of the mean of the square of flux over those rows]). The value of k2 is 0.06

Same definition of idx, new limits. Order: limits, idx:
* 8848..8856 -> 28.2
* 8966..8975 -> 27.5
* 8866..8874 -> 26.7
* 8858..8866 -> 26.6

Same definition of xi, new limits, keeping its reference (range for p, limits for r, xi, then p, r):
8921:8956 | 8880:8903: 0.38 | 0.29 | 0.09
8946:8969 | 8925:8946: 0.14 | -0.02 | 0.16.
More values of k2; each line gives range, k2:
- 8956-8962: 0.15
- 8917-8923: -0.18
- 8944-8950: -0.14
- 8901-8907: -0.07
